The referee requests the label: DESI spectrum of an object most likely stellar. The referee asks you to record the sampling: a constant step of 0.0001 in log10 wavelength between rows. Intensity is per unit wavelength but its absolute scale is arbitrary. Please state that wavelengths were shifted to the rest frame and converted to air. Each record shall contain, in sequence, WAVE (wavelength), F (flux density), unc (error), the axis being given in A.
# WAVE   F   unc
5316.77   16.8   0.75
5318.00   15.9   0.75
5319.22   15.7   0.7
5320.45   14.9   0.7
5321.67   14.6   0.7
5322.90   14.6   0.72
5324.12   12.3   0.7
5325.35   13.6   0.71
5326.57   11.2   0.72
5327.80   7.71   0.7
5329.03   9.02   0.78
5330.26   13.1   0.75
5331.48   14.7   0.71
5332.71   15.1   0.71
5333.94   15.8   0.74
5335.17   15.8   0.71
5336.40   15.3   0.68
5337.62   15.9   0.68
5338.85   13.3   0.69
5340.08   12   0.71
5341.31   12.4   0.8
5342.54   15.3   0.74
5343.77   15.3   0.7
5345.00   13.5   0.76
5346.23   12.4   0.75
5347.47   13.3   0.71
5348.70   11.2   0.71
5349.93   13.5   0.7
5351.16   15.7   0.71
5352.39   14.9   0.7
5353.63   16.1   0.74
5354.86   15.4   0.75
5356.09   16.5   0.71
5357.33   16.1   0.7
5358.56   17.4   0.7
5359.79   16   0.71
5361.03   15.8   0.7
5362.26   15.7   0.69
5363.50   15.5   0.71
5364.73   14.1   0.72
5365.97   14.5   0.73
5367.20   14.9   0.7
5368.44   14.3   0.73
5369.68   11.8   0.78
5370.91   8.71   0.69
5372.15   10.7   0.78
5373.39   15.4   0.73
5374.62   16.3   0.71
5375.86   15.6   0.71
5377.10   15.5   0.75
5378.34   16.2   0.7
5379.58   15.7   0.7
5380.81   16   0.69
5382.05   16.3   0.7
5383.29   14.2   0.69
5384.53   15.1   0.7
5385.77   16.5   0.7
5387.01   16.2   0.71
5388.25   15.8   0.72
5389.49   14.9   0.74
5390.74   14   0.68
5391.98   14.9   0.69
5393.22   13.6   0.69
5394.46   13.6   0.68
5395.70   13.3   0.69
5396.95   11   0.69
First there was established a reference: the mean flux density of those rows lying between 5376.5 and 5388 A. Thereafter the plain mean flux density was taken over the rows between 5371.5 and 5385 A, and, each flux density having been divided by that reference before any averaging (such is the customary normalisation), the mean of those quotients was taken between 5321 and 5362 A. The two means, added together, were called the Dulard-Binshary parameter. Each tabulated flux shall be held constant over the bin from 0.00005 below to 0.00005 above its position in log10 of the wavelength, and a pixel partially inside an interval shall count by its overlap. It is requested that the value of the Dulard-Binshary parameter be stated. 16.1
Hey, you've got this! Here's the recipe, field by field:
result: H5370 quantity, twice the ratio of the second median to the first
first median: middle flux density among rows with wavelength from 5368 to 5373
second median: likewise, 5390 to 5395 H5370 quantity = 2.45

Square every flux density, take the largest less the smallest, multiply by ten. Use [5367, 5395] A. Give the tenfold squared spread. 1964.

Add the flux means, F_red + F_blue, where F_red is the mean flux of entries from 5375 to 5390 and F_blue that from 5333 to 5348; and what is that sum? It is 29.9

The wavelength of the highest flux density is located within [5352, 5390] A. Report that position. 5358.56 A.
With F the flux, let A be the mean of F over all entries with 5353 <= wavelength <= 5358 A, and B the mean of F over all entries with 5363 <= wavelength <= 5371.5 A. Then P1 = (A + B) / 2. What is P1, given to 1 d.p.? 14.7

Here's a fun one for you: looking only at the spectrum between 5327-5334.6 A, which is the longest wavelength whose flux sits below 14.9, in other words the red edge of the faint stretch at 5331.48 A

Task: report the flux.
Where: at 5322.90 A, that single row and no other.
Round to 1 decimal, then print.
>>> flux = 14.6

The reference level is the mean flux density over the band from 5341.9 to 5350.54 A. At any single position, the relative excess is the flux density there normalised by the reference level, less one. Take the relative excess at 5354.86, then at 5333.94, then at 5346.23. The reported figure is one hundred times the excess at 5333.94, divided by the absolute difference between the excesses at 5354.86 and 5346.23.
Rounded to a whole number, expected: 77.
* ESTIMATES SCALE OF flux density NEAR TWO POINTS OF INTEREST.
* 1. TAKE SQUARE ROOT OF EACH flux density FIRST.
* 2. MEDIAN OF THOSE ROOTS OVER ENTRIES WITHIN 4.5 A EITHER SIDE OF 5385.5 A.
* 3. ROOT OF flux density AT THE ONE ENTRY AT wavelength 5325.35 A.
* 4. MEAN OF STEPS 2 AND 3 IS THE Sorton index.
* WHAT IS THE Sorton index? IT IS 3.83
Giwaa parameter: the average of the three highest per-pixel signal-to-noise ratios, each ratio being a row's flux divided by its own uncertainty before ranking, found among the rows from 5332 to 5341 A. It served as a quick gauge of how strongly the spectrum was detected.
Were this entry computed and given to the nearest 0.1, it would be 22.7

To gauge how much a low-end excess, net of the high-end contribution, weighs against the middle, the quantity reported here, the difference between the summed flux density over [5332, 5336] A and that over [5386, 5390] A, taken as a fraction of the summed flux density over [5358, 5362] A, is 0.00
